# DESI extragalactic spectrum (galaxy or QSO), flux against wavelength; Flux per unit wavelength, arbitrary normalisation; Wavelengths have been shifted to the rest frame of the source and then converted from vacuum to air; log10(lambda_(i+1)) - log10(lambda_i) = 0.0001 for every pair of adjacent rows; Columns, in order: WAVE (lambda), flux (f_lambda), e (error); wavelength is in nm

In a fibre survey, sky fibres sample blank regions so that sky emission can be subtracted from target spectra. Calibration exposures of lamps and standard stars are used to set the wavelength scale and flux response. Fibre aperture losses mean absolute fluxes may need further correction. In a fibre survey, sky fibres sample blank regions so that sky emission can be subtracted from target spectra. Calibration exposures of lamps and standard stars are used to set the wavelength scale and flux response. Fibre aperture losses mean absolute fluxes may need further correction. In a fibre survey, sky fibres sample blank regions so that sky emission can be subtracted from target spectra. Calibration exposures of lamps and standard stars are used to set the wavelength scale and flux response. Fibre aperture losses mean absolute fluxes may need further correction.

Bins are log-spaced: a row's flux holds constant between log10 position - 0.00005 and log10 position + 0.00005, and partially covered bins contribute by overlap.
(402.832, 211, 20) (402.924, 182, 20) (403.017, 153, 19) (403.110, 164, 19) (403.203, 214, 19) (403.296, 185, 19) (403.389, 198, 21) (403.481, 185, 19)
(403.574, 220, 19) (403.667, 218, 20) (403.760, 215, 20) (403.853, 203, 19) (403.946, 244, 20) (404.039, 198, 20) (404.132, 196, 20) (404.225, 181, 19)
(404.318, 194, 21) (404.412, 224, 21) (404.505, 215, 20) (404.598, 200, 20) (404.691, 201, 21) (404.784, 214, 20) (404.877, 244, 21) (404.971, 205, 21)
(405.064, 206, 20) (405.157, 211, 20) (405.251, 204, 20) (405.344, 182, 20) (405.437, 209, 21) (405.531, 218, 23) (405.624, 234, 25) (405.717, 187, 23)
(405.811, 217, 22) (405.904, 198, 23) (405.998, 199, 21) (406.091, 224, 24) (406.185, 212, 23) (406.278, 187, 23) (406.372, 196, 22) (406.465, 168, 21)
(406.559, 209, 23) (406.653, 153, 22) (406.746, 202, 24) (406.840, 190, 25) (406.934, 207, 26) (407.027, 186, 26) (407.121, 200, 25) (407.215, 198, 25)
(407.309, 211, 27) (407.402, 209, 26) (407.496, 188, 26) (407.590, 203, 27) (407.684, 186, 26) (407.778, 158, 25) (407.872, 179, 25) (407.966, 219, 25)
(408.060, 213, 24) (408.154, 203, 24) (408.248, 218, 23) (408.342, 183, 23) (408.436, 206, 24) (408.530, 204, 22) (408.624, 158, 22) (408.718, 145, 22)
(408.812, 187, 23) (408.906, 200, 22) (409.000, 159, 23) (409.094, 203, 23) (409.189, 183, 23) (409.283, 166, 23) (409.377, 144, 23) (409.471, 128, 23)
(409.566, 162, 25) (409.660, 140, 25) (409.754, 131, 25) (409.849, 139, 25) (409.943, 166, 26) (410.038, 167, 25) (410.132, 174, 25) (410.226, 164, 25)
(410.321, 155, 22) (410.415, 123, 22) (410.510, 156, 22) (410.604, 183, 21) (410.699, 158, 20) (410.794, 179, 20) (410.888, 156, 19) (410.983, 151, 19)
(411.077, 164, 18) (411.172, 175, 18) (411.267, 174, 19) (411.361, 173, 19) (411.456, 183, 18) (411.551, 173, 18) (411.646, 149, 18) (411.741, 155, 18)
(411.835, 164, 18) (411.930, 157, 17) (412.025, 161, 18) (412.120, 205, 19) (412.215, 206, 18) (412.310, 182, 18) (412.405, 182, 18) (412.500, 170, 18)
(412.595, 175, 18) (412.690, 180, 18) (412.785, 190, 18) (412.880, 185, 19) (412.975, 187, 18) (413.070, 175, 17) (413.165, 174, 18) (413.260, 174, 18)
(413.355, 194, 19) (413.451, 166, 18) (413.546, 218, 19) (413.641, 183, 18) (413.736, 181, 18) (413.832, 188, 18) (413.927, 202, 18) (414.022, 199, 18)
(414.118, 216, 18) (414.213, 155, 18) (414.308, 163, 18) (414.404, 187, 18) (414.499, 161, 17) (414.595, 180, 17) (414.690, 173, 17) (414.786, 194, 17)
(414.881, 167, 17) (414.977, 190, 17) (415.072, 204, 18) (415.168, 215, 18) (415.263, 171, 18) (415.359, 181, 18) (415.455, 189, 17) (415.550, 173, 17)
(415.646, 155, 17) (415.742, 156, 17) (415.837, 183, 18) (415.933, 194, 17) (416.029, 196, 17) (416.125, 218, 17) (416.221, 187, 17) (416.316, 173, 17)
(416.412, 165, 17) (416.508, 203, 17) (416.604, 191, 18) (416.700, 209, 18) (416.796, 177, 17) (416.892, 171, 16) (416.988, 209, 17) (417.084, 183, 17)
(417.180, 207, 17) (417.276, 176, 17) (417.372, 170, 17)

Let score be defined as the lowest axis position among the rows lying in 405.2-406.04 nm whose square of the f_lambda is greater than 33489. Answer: 405.251 nm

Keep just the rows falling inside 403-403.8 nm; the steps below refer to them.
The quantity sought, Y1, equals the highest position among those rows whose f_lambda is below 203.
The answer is 403.481 nm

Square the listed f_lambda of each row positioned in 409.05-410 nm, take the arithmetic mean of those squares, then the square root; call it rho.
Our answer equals 158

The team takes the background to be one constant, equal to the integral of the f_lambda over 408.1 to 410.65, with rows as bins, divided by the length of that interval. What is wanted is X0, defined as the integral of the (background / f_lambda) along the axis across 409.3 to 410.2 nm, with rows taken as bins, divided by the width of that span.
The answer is 1.13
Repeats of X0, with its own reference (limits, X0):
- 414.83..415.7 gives 0.93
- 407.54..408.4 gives 0.87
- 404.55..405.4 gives 0.82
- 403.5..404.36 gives 0.82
